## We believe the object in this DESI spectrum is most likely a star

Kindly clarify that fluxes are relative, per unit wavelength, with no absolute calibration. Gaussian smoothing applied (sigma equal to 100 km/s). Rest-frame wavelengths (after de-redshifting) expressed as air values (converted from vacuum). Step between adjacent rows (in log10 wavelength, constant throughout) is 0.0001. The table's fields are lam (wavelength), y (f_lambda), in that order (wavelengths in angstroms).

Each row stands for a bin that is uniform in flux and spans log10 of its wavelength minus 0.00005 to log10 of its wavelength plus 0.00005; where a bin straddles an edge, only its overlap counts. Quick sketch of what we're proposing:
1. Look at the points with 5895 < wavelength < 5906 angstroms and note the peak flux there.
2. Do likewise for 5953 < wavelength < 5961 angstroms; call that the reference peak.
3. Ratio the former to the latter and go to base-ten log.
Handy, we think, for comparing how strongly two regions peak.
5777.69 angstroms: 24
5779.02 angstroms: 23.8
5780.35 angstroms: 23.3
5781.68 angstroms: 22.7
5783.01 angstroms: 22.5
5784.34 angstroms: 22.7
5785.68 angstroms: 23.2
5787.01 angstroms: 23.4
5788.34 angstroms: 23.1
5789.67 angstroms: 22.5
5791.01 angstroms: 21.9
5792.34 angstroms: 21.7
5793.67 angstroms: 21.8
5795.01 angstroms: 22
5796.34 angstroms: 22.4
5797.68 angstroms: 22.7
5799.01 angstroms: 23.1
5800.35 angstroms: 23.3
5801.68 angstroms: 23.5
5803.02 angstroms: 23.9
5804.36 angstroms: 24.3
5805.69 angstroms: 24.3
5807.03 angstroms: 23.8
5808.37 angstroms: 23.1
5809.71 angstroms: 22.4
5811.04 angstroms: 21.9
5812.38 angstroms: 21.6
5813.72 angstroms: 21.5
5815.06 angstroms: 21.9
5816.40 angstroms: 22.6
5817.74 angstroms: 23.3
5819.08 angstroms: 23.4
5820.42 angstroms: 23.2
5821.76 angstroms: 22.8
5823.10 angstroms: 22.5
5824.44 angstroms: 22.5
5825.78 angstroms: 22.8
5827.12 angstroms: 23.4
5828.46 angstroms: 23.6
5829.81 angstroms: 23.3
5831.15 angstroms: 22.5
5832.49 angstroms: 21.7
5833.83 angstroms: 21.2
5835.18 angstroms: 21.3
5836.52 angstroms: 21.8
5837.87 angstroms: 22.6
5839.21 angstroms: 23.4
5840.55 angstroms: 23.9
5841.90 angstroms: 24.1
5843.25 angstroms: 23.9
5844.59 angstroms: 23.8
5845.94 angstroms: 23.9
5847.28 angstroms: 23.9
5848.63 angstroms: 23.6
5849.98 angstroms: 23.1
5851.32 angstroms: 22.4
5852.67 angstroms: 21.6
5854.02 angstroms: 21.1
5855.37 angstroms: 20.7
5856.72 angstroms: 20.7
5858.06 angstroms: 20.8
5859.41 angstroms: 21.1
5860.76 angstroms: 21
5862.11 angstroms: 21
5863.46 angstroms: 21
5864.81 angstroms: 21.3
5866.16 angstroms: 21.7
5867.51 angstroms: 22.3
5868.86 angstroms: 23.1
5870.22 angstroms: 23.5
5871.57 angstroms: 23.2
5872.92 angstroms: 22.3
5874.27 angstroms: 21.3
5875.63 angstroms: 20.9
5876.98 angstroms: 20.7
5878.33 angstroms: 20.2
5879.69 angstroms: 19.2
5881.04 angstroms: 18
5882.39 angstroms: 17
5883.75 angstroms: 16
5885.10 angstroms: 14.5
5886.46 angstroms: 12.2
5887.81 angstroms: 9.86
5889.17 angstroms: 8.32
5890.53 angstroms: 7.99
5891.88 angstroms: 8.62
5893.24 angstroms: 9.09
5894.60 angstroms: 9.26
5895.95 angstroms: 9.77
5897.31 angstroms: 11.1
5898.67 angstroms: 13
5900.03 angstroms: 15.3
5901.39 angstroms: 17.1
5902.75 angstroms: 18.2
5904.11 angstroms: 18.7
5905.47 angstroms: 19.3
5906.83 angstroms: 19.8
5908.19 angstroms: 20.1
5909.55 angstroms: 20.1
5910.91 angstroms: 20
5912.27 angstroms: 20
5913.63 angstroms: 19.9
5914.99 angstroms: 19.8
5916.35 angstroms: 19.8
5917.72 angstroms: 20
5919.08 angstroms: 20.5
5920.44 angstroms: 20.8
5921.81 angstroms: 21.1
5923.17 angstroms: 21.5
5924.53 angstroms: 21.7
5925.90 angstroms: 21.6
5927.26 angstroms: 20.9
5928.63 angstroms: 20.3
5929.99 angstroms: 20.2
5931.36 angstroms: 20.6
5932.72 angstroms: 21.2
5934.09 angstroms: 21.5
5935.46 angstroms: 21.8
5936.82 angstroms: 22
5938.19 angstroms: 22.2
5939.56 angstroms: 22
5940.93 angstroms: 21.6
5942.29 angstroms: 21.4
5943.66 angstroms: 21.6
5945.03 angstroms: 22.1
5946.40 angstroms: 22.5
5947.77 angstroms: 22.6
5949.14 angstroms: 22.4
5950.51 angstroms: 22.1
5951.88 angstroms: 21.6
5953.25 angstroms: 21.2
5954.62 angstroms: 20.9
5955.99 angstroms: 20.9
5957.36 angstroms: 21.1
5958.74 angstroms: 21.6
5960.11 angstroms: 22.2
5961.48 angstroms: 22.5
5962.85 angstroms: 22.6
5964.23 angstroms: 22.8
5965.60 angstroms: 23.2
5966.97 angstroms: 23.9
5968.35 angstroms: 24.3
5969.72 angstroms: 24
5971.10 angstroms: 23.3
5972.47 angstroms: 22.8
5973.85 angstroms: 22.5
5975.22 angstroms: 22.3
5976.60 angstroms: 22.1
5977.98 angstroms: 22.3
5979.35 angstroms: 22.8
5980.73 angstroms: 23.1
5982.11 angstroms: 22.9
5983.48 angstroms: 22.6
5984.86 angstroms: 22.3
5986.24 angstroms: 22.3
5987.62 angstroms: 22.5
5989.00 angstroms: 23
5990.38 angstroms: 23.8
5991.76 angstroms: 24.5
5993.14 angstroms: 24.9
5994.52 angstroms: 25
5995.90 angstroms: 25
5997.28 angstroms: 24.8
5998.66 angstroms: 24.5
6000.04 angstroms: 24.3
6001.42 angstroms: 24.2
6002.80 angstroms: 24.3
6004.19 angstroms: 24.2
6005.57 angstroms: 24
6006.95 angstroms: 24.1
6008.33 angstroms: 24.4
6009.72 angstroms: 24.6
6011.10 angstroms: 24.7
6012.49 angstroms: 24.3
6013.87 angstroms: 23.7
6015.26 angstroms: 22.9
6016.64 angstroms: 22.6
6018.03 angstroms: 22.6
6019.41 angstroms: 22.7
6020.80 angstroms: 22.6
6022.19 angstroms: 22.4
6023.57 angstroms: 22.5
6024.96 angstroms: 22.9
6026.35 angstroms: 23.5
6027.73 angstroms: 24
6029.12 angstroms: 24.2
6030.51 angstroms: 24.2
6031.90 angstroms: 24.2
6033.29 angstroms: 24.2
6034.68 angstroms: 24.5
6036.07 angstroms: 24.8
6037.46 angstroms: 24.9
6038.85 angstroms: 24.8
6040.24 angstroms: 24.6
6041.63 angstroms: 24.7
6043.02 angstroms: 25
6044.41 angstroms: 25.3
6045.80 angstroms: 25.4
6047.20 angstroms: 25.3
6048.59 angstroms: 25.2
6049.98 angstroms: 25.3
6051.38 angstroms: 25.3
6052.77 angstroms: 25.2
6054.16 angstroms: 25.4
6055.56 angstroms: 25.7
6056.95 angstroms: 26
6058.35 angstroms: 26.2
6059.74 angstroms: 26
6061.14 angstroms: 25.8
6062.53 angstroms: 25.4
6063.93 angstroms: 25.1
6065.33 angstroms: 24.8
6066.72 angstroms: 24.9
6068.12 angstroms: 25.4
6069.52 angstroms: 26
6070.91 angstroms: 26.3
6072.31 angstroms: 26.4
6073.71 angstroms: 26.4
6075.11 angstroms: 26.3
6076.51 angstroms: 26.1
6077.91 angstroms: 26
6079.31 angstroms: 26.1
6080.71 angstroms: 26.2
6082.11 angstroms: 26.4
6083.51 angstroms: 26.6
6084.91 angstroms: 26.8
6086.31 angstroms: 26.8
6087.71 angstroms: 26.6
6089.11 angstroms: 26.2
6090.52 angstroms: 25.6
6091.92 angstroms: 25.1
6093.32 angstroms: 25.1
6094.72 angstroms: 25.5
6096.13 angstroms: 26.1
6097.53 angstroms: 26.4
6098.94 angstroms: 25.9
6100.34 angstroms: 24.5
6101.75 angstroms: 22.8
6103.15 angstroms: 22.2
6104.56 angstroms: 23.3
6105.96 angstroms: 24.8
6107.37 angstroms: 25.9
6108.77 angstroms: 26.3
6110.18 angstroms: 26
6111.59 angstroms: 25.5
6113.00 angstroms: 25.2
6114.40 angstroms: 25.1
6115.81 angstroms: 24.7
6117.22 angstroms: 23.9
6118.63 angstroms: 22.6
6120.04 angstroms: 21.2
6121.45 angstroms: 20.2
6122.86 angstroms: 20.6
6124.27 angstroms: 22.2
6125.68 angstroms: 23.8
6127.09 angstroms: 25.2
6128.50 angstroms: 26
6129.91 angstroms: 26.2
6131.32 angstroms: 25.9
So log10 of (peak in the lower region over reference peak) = -0.06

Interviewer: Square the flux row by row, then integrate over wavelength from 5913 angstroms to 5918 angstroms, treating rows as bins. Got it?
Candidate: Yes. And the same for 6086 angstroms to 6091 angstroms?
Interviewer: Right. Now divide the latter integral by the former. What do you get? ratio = 1.8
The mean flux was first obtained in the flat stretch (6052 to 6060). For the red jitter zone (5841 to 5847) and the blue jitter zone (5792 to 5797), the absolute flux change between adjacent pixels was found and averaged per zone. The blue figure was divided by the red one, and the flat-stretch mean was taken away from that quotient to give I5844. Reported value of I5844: -24.0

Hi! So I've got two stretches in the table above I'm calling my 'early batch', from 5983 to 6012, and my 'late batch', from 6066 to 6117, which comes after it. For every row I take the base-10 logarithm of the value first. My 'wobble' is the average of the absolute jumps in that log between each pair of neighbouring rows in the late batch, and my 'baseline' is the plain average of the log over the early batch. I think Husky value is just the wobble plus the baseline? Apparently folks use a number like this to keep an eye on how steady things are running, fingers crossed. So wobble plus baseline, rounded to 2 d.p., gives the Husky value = 1.39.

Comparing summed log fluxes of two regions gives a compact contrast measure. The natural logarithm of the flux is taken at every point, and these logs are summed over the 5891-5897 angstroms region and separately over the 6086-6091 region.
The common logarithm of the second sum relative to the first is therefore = 0.17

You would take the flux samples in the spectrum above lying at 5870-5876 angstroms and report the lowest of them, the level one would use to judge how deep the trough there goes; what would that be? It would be 20.9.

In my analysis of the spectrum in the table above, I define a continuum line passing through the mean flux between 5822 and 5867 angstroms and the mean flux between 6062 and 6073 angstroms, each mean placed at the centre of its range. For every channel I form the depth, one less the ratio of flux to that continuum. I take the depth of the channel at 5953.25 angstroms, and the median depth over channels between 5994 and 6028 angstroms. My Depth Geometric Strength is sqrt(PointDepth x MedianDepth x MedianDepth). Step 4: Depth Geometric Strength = 0.008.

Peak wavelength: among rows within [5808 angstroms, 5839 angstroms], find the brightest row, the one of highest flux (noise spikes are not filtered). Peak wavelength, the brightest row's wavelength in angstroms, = 5828.46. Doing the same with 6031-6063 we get 6058.35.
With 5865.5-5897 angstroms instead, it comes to 5870.22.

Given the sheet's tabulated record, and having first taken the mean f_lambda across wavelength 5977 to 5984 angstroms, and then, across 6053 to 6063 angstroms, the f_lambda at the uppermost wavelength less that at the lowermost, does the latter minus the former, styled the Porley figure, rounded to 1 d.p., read -22.7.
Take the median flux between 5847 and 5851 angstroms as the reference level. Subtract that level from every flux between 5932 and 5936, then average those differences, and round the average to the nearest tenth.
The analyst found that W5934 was -2.1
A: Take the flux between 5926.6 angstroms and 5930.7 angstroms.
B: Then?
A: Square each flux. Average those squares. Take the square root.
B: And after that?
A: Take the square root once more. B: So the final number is 4.5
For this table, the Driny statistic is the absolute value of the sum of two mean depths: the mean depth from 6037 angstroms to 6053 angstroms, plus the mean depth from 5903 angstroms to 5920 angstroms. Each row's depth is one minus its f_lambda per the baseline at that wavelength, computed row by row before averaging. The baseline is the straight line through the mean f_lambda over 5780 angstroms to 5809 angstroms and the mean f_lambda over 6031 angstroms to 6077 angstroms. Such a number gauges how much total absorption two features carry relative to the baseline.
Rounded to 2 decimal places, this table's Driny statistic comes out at 0.18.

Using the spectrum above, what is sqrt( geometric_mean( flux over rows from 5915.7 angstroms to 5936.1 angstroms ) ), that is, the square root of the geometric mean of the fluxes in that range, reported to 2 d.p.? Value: 4.57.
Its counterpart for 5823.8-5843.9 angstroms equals 4.77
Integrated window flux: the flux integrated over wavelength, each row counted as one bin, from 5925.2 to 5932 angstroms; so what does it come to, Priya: 141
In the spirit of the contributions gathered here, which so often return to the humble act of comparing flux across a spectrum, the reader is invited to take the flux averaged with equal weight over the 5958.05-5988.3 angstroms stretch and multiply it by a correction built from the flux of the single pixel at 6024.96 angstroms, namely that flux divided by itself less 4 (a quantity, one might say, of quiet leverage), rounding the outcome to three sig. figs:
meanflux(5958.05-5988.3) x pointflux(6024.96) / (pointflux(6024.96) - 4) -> 27.6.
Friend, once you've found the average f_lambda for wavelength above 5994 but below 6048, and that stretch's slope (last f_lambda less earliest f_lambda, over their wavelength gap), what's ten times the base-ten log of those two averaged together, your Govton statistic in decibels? 10.8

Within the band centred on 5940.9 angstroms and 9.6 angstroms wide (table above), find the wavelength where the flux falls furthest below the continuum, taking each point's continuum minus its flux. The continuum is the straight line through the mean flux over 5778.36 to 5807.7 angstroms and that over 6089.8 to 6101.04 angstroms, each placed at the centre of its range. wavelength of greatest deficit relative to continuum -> 5942.29 angstroms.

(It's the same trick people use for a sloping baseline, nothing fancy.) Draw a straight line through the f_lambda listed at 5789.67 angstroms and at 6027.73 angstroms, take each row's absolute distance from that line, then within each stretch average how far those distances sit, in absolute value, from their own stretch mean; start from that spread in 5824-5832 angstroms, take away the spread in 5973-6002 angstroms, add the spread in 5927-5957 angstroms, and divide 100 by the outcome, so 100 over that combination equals 213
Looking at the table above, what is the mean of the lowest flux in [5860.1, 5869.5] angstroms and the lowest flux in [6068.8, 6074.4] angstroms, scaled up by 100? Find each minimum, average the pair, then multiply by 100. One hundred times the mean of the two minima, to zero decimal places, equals 2350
